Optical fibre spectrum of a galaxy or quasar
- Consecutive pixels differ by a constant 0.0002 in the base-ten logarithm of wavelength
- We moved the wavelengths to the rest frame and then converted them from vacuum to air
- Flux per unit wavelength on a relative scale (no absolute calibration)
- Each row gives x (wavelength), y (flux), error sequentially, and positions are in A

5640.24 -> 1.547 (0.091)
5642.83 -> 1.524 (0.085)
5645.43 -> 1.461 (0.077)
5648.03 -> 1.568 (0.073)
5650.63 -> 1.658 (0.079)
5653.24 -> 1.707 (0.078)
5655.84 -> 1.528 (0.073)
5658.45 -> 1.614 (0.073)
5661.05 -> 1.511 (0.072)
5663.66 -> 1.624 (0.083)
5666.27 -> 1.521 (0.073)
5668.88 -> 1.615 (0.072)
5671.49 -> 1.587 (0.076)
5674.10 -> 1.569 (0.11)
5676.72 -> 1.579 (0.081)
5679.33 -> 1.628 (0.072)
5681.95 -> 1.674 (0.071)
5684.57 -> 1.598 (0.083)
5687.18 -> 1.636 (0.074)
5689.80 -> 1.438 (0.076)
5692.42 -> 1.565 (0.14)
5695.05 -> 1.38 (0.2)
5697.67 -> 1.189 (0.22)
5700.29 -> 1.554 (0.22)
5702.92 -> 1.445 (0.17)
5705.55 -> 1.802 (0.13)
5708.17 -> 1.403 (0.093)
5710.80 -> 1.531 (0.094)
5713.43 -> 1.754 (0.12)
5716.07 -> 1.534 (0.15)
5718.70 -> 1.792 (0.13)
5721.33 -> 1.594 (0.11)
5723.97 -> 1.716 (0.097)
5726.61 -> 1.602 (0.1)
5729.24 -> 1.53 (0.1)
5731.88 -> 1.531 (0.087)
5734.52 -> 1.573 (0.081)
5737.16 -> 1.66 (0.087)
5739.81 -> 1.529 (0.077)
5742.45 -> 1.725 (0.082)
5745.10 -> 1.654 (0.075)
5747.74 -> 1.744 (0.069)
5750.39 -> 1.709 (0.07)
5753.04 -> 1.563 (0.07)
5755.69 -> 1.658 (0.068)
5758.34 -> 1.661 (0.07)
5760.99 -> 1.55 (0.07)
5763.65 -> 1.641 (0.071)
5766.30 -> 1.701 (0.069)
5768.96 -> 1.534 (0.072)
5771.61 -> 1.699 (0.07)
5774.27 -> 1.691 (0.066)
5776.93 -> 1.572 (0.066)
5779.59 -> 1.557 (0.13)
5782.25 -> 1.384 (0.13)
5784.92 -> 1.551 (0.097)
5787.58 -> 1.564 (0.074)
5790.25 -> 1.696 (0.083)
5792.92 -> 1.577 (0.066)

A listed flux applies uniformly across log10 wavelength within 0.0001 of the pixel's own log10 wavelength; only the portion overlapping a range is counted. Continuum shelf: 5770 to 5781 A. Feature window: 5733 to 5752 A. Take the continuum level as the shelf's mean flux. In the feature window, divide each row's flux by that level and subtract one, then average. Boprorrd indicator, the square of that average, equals 0.0003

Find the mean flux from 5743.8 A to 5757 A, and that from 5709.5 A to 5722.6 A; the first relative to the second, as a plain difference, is 0.025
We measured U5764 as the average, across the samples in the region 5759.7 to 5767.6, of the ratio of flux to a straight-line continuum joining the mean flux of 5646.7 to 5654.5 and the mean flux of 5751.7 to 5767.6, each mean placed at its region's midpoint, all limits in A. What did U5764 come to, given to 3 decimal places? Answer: 1.001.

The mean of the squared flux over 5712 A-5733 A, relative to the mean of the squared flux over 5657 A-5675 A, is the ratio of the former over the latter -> 1.07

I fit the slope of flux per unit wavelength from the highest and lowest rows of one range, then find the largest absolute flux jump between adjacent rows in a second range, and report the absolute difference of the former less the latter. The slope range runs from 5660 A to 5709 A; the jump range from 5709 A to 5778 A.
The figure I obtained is 0.26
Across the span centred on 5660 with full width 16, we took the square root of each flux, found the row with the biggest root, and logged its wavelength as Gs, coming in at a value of 5653.24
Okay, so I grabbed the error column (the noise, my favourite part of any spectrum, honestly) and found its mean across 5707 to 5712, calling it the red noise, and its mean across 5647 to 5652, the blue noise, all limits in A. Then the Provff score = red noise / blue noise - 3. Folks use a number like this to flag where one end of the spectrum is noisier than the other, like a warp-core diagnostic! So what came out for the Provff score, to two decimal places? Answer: -1.77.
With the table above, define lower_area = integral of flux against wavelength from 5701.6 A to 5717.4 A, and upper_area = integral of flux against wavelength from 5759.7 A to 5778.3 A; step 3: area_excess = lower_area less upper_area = -5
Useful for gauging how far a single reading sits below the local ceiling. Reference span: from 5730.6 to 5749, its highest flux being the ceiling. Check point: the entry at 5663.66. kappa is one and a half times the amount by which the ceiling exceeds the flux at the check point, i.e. 0.18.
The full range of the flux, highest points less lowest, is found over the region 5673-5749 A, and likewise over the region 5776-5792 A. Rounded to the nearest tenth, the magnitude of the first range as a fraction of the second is 2.0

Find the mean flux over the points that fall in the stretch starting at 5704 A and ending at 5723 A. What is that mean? 1.63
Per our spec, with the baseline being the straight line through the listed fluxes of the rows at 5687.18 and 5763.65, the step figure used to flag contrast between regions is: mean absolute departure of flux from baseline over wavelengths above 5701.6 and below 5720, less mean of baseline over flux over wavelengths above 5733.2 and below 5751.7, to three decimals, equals -0.839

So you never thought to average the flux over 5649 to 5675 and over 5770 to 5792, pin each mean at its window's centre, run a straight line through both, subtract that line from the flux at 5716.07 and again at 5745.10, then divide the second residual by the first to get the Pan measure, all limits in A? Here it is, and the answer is -1.1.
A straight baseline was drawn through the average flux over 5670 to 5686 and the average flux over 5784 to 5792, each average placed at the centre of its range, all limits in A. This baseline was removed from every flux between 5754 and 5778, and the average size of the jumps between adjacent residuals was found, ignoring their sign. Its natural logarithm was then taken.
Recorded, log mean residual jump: -2.4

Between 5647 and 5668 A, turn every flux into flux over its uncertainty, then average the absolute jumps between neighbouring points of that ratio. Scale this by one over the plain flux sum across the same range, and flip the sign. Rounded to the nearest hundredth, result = -0.08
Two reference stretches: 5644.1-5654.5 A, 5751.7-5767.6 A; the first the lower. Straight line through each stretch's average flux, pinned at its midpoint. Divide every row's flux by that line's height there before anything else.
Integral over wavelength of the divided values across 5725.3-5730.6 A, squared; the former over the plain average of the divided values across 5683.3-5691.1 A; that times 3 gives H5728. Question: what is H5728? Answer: 81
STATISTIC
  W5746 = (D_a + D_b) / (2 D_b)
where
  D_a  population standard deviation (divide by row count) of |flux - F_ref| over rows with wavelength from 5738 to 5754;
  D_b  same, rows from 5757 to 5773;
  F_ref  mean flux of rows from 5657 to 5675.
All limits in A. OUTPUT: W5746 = 1.3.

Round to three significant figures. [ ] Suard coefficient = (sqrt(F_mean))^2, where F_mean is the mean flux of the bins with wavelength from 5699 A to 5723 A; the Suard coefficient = 1.60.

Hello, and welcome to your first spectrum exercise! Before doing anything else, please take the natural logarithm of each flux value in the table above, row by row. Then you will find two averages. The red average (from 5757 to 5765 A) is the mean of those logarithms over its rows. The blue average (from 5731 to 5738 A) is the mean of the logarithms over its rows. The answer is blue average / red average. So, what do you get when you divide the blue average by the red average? 0.96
